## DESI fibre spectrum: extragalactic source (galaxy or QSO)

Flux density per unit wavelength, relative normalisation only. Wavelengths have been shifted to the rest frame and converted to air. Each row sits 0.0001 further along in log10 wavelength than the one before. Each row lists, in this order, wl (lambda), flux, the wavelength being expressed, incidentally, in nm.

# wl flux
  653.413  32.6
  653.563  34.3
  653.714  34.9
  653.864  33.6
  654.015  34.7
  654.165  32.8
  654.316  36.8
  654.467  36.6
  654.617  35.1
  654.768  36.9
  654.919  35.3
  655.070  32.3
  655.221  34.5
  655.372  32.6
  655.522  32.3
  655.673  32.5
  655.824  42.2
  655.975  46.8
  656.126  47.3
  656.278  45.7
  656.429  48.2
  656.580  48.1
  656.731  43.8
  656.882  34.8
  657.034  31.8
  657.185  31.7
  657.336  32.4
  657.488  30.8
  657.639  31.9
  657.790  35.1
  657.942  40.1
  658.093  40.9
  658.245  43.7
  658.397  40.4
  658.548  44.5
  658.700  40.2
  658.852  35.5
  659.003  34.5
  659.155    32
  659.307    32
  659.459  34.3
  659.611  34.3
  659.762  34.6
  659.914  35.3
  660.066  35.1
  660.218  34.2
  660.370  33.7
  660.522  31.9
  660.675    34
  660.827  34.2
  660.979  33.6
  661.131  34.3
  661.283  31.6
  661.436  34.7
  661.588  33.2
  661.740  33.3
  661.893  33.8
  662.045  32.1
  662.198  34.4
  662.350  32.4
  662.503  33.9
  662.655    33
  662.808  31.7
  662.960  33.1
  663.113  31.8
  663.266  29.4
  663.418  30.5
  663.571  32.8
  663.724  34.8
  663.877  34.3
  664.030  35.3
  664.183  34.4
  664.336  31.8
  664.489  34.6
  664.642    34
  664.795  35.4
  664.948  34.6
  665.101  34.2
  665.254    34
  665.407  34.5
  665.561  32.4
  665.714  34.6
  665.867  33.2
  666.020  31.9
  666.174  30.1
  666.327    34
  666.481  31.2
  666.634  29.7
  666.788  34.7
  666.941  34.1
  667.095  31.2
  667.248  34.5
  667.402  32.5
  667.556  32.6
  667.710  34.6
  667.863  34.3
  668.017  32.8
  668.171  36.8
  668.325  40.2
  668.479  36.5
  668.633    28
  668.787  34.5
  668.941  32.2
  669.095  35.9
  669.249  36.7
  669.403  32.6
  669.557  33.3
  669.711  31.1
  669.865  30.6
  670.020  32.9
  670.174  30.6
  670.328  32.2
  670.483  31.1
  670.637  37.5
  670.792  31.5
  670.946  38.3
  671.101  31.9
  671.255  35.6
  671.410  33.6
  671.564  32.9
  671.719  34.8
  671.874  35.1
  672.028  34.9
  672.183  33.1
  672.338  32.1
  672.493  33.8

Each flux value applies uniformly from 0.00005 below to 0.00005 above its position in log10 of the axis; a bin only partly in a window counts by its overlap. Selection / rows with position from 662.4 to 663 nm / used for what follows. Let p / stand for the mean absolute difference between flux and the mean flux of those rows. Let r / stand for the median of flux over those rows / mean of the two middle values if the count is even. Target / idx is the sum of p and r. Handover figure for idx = 33.7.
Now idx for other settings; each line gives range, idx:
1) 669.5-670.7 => 33.3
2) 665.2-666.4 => 34.8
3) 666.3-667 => 35.8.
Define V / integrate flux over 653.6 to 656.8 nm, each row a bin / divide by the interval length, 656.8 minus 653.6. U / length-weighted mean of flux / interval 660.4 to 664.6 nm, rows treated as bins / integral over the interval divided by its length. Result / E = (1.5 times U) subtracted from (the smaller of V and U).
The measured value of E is -16.6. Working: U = 33.2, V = 38.2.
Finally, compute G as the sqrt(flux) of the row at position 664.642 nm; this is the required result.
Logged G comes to 5.83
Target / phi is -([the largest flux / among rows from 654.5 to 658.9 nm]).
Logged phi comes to -48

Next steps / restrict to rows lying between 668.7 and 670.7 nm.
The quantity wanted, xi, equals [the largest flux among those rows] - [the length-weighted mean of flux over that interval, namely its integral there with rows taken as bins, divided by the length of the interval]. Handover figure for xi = 4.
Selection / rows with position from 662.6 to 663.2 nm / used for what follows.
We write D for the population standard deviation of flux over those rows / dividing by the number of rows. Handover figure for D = 0.7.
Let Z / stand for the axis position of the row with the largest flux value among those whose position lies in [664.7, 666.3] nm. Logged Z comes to 664.795 nm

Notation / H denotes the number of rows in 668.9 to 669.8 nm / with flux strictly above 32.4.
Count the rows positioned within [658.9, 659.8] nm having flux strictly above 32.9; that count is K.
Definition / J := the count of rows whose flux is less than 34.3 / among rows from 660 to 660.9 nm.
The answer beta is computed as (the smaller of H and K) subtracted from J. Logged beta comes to 1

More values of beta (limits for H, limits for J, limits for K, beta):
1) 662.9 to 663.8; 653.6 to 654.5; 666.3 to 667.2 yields -1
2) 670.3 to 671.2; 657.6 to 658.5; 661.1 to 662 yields -1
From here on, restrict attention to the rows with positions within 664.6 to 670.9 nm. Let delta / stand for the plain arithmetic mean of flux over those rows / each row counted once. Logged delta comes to 33.4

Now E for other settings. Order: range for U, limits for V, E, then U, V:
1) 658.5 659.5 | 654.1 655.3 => -18.9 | 36.0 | 35.0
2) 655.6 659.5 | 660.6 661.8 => -24.2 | 38.5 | 33.6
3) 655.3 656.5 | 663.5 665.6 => -27.3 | 41.0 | 34.1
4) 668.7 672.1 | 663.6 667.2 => -17.0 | 33.6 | 33.4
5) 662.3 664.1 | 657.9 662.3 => -16.4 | 32.7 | 35.3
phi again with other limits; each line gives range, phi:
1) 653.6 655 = -37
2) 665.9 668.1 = -35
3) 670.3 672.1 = -38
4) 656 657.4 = -48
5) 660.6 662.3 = -35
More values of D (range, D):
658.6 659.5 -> 2.8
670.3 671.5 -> 2.6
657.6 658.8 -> 3.9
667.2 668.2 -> 1.4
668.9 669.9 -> 2.1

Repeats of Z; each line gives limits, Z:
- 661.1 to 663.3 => 661.436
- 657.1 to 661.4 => 658.548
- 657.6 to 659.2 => 658.548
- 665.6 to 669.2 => 668.325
